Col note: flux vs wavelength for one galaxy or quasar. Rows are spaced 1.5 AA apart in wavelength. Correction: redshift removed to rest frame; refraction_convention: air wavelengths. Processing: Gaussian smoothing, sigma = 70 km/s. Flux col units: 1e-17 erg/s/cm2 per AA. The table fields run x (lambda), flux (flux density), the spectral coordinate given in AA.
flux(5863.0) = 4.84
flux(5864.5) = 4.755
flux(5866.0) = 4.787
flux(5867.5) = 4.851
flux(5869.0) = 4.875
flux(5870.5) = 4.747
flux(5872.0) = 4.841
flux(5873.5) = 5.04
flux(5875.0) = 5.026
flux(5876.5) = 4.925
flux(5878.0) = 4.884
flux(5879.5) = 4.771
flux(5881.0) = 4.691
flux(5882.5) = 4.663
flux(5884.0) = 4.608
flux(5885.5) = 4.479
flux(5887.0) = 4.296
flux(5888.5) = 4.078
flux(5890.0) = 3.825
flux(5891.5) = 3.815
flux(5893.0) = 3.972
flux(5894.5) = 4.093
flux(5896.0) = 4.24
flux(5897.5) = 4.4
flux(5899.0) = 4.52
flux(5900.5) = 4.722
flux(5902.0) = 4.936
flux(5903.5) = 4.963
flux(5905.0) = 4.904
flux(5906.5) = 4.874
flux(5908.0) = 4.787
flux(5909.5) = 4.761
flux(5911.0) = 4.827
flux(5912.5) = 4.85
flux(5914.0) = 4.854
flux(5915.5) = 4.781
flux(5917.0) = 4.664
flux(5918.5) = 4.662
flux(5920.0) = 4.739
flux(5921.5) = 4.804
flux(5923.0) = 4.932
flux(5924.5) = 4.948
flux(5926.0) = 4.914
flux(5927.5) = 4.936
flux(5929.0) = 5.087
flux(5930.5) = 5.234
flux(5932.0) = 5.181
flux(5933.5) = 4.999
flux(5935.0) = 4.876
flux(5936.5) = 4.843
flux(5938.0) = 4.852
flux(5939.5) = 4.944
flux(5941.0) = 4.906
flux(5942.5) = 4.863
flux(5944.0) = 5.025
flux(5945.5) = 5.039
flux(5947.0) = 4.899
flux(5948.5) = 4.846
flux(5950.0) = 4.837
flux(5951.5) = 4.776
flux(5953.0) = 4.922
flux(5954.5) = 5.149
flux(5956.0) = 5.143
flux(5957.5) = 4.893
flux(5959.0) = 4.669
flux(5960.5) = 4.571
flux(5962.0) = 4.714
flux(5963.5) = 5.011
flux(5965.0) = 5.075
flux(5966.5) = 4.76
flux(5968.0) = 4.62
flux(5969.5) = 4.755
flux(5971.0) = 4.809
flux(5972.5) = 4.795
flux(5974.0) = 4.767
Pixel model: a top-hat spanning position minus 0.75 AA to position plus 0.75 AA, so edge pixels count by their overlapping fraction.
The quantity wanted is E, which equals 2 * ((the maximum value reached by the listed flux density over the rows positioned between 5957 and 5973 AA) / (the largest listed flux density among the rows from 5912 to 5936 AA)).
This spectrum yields 1.94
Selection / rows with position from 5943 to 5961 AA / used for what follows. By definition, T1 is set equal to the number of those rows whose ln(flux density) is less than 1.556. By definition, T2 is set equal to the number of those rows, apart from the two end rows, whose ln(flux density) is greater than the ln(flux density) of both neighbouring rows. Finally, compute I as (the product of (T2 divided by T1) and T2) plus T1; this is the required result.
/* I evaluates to 4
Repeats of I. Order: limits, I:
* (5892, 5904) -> 6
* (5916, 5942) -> 6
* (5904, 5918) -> 2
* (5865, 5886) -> 5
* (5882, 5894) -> 8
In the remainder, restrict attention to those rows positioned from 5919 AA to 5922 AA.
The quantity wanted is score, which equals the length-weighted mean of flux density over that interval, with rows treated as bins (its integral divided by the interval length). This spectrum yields 4.8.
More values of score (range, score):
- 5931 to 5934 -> 5.1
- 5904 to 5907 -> 4.9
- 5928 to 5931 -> 5.1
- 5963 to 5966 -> 5.0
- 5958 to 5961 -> 4.6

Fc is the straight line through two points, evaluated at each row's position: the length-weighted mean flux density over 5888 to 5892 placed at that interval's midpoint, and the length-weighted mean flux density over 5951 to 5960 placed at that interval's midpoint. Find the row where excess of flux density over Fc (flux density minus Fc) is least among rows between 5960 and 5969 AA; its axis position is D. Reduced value 5968.0 AA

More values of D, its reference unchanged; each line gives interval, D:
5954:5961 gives 5960.5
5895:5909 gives 5896.0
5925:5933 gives 5927.5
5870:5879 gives 5870.5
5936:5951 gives 5950.0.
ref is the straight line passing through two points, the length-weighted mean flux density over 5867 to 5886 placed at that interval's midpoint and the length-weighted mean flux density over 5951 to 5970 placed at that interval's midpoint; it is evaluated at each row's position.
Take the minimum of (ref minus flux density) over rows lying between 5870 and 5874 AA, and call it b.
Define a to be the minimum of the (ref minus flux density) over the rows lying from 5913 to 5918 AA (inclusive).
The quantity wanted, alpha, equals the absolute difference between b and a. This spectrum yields 0.21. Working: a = -0.03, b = -0.24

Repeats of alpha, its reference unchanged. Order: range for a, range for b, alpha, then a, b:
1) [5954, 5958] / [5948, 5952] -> 0.30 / -0.30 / 0.00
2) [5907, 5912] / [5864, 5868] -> 0.05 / 0.00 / -0.05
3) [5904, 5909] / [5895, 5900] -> 0.38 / -0.08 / 0.30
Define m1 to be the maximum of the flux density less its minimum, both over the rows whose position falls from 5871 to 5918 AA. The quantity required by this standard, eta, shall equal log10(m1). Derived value 0.09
